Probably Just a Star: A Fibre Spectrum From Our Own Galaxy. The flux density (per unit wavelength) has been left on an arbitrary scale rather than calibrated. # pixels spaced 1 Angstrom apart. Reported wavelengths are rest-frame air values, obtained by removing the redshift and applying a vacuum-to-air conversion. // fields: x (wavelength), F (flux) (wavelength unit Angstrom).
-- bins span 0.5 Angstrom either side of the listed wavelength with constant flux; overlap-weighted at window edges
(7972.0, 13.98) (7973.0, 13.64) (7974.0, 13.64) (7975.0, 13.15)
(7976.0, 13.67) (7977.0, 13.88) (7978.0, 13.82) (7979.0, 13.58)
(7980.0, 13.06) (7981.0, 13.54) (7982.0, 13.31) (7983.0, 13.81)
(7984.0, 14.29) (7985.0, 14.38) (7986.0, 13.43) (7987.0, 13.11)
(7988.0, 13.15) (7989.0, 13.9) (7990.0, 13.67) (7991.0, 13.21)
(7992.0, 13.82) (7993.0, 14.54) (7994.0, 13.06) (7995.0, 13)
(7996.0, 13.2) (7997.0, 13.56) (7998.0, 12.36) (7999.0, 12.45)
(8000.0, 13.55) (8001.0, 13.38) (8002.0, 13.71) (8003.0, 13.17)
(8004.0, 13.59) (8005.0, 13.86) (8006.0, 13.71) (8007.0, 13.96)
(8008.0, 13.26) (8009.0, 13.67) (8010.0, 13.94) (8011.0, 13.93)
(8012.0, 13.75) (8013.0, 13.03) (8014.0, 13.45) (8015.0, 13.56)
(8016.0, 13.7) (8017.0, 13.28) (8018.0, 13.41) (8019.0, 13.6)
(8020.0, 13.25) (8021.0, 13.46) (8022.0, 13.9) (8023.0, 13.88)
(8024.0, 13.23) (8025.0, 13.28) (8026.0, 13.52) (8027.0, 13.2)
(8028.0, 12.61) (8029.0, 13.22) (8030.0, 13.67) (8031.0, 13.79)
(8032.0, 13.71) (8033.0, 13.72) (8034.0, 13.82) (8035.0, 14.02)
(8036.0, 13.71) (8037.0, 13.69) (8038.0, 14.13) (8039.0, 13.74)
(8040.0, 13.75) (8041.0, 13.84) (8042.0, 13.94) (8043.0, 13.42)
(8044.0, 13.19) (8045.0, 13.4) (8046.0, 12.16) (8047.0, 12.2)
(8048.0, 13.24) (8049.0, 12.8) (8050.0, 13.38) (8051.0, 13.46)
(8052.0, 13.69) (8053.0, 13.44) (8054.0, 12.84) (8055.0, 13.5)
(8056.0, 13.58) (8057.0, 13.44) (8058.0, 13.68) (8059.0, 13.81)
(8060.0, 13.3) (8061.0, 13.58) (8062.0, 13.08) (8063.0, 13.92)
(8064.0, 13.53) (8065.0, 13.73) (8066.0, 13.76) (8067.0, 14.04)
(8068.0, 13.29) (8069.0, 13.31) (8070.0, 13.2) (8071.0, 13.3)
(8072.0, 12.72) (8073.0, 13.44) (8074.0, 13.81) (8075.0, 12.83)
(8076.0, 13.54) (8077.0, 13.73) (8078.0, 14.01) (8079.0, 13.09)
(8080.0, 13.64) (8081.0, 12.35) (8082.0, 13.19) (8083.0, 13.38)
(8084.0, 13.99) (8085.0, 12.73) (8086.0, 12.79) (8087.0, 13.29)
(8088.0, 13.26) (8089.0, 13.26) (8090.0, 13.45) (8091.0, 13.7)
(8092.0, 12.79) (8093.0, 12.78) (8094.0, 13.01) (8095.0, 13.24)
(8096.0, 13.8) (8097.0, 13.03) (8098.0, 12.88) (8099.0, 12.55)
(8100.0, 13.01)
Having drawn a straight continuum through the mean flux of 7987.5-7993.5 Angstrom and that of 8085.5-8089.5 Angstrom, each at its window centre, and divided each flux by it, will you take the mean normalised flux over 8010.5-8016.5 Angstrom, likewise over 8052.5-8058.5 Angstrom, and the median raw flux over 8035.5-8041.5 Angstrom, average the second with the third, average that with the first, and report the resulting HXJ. 4.19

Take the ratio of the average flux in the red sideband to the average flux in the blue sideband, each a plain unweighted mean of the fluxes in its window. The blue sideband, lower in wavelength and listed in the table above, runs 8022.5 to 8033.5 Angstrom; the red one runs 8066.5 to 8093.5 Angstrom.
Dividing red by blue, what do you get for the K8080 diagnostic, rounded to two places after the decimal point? 0.99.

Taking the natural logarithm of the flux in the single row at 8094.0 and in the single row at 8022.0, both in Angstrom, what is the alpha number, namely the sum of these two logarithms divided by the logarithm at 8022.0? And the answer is 1.97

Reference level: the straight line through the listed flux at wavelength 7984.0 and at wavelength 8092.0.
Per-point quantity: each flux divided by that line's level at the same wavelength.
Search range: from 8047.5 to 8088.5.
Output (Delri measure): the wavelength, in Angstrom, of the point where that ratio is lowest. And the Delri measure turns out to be 8081.0 Angstrom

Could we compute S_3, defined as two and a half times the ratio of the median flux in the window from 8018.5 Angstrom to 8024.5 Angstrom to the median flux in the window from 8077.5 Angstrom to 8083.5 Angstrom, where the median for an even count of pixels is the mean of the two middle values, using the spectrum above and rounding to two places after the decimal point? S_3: 2.55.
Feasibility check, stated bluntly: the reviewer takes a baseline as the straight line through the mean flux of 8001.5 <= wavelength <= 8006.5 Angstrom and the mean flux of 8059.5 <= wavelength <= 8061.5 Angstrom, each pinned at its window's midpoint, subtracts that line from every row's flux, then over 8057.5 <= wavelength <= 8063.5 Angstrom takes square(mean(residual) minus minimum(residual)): 0.23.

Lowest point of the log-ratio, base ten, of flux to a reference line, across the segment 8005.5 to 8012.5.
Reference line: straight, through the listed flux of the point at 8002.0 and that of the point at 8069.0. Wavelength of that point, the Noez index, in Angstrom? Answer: 8008.0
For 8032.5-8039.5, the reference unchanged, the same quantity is 8037.0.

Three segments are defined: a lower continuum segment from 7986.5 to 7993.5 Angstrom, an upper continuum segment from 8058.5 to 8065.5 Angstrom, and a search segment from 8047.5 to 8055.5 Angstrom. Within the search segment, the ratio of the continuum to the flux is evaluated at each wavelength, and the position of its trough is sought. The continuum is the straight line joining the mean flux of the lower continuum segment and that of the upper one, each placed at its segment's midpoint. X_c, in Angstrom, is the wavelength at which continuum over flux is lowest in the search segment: 8052.0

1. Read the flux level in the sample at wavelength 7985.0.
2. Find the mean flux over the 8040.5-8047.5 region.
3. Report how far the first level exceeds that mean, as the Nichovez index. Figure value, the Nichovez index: 1.2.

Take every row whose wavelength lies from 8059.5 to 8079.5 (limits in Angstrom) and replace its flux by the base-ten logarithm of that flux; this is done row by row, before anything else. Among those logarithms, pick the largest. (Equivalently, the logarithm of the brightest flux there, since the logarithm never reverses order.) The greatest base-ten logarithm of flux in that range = 1.15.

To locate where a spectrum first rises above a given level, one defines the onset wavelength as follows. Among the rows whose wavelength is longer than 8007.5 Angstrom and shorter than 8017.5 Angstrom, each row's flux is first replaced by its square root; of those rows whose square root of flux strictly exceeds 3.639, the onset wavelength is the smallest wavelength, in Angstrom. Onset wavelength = 8008.0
